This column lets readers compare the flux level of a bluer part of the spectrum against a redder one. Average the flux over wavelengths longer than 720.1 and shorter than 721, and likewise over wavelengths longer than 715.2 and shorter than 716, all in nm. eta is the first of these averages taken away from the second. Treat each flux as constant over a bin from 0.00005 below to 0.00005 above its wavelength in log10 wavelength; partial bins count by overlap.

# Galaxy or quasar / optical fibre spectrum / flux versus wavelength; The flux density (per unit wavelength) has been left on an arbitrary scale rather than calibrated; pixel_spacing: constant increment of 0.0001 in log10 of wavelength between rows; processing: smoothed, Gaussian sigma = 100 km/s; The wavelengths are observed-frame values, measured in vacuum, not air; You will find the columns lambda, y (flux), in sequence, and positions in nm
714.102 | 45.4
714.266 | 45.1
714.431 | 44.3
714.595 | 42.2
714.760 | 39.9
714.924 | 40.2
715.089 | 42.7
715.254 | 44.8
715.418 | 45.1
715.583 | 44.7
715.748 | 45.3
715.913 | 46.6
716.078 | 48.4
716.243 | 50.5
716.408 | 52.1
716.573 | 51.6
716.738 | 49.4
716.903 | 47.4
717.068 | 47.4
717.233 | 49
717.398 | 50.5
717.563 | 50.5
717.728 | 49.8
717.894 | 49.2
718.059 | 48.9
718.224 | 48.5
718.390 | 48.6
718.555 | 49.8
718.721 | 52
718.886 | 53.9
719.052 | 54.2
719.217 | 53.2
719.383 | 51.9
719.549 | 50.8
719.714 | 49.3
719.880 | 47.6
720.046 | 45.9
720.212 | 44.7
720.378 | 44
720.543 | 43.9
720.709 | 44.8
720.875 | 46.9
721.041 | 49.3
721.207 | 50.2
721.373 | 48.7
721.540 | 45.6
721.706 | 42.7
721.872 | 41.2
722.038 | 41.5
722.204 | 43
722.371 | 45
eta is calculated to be 0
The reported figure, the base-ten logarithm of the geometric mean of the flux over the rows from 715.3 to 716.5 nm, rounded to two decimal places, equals 1.68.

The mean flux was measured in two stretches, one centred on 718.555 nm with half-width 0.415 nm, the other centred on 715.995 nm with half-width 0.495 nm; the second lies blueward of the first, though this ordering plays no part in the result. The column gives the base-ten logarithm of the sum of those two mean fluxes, 1.99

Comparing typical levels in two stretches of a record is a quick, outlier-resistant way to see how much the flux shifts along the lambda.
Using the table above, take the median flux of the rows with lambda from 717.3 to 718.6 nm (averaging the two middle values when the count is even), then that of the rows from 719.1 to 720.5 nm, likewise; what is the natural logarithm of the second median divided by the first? -0.021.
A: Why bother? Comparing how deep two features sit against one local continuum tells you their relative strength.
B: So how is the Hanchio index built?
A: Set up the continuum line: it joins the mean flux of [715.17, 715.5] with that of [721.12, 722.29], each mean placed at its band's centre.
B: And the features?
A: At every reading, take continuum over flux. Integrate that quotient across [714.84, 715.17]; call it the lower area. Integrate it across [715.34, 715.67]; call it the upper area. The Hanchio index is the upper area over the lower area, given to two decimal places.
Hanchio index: 0.92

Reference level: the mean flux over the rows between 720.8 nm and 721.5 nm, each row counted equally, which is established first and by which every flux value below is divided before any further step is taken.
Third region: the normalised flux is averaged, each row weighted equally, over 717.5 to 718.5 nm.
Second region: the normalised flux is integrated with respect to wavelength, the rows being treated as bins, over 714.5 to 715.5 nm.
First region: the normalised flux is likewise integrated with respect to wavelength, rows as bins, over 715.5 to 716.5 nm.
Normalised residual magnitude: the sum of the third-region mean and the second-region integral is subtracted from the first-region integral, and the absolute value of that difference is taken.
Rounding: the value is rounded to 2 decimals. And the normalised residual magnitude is 0.90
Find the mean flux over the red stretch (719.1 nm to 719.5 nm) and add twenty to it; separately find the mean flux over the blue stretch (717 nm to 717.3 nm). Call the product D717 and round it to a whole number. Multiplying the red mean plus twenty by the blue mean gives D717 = 3497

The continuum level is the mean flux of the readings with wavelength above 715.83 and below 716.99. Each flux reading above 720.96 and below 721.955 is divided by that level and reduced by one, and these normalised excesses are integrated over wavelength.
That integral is -0.06 nm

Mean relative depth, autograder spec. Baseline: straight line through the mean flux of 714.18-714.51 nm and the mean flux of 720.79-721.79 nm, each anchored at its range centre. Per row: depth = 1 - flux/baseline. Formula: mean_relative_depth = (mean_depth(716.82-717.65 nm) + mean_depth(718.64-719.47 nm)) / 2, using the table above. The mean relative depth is -0.11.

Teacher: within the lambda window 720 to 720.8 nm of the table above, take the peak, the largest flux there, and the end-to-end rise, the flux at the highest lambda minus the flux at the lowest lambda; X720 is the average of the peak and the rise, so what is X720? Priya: 22.4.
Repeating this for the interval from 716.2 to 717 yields 24.5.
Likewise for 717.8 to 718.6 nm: 25.2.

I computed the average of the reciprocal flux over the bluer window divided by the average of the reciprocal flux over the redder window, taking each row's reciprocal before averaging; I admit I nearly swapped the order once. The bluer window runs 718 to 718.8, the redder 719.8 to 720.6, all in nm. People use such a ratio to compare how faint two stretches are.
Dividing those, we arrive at 0.91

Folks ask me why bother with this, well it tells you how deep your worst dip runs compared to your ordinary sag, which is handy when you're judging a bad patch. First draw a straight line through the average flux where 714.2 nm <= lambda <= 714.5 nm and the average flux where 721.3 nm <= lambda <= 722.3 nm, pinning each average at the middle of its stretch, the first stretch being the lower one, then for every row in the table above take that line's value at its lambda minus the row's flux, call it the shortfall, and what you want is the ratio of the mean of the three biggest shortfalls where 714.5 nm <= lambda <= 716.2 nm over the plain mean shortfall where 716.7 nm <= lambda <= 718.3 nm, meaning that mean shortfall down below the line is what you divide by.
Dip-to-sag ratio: -0.8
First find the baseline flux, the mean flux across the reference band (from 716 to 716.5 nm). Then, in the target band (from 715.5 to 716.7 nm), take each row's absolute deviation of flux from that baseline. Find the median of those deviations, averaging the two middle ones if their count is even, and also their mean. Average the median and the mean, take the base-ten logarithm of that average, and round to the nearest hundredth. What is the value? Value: 0.37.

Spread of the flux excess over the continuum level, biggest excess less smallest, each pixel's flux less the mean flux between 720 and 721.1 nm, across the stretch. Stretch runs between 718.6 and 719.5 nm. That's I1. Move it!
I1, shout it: 2.3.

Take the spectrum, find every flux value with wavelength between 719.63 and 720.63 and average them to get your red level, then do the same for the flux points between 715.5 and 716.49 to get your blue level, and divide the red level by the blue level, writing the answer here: 0.96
